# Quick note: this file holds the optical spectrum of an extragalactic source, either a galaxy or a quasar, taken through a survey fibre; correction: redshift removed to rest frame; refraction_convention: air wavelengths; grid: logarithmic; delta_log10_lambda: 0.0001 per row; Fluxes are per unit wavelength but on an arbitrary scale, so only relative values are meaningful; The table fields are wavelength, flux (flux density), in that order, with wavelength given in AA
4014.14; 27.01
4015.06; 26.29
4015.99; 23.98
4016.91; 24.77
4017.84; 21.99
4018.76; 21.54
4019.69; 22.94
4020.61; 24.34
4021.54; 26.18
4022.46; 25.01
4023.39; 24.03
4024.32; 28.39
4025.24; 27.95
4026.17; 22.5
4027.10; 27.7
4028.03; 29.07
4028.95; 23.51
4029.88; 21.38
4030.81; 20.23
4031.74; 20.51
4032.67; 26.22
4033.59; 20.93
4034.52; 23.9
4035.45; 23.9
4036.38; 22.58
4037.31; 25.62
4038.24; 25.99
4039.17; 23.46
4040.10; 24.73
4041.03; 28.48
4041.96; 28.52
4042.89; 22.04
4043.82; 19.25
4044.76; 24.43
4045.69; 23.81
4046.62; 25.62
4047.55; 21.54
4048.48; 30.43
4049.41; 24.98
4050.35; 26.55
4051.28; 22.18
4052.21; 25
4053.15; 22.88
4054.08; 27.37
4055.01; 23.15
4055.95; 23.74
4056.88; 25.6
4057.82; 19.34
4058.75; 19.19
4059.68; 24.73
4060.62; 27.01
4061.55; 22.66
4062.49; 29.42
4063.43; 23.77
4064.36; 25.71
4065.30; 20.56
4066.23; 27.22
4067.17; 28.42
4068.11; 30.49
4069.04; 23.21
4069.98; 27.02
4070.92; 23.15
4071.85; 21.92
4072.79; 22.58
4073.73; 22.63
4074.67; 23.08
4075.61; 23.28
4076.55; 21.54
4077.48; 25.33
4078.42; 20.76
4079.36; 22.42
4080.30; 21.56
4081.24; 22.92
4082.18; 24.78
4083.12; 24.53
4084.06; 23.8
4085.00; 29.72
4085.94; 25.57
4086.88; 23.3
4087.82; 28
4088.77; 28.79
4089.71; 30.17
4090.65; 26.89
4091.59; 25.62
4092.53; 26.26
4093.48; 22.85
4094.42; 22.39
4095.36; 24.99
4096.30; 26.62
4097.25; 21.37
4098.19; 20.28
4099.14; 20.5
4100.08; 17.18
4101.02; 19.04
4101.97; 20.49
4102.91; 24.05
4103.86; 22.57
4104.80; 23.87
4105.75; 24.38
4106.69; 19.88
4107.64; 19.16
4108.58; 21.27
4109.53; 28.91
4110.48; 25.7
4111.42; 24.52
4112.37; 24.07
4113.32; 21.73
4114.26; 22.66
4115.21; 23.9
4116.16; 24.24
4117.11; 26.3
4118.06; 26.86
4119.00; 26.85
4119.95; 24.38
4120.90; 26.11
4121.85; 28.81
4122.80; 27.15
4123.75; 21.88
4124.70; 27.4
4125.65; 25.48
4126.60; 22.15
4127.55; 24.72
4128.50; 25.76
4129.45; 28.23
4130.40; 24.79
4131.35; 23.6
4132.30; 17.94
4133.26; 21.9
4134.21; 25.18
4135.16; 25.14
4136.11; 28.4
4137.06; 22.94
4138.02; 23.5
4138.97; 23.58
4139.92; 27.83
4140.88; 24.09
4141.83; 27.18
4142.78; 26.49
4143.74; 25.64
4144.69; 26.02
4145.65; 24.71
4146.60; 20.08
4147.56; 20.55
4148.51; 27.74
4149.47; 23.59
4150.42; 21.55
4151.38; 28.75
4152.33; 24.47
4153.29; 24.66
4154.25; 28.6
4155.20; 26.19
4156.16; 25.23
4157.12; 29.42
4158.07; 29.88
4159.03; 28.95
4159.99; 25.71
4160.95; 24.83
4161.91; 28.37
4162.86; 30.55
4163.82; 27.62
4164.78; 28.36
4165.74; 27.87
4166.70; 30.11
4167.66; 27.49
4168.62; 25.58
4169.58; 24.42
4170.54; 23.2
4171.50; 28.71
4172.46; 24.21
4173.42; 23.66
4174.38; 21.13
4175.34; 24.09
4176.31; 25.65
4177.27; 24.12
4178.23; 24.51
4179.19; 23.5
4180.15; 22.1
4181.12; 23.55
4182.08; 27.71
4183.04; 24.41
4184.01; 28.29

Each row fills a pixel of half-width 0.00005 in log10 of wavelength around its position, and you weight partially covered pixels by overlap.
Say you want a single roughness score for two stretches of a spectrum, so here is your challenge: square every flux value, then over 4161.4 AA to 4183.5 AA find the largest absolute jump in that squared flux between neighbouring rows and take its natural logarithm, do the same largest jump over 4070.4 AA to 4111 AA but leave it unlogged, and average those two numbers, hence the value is 195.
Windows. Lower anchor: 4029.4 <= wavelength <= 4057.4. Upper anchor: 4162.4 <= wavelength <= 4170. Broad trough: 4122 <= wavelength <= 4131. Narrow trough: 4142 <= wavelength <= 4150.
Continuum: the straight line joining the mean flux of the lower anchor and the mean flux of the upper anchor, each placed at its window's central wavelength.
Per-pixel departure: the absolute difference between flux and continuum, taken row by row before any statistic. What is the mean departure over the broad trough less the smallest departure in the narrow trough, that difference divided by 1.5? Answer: 1.0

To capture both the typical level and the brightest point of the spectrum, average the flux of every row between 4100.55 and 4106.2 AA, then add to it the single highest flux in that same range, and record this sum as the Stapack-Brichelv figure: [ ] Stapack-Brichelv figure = 47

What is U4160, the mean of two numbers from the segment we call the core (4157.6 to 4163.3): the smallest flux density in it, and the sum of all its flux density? 96.6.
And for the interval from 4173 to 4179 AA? 82.1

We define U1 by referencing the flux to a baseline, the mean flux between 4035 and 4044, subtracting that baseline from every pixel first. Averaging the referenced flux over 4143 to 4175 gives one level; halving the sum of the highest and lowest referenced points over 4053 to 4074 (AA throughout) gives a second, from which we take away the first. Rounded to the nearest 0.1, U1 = -1.2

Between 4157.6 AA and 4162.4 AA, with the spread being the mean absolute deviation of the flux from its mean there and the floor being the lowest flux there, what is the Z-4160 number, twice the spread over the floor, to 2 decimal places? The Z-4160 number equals 0.15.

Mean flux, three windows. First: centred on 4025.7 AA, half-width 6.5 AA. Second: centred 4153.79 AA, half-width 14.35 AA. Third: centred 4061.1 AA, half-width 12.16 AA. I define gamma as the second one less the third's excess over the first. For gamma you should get 26.4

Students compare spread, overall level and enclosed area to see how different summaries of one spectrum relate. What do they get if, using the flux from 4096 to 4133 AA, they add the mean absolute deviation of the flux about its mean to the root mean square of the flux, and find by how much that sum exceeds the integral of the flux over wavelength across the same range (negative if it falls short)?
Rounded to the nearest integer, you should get -850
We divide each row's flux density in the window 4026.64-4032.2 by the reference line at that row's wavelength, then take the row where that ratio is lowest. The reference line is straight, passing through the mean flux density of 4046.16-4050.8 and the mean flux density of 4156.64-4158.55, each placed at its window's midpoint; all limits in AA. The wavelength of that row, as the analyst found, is 4030.81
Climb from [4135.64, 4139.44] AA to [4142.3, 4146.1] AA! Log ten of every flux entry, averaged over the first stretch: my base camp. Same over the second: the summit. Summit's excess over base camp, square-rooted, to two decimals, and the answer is 0.14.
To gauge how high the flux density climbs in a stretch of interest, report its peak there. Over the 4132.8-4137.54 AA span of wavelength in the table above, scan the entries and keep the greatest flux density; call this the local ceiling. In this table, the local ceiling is 28.4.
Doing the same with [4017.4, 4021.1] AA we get 24.34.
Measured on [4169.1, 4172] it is 28.71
